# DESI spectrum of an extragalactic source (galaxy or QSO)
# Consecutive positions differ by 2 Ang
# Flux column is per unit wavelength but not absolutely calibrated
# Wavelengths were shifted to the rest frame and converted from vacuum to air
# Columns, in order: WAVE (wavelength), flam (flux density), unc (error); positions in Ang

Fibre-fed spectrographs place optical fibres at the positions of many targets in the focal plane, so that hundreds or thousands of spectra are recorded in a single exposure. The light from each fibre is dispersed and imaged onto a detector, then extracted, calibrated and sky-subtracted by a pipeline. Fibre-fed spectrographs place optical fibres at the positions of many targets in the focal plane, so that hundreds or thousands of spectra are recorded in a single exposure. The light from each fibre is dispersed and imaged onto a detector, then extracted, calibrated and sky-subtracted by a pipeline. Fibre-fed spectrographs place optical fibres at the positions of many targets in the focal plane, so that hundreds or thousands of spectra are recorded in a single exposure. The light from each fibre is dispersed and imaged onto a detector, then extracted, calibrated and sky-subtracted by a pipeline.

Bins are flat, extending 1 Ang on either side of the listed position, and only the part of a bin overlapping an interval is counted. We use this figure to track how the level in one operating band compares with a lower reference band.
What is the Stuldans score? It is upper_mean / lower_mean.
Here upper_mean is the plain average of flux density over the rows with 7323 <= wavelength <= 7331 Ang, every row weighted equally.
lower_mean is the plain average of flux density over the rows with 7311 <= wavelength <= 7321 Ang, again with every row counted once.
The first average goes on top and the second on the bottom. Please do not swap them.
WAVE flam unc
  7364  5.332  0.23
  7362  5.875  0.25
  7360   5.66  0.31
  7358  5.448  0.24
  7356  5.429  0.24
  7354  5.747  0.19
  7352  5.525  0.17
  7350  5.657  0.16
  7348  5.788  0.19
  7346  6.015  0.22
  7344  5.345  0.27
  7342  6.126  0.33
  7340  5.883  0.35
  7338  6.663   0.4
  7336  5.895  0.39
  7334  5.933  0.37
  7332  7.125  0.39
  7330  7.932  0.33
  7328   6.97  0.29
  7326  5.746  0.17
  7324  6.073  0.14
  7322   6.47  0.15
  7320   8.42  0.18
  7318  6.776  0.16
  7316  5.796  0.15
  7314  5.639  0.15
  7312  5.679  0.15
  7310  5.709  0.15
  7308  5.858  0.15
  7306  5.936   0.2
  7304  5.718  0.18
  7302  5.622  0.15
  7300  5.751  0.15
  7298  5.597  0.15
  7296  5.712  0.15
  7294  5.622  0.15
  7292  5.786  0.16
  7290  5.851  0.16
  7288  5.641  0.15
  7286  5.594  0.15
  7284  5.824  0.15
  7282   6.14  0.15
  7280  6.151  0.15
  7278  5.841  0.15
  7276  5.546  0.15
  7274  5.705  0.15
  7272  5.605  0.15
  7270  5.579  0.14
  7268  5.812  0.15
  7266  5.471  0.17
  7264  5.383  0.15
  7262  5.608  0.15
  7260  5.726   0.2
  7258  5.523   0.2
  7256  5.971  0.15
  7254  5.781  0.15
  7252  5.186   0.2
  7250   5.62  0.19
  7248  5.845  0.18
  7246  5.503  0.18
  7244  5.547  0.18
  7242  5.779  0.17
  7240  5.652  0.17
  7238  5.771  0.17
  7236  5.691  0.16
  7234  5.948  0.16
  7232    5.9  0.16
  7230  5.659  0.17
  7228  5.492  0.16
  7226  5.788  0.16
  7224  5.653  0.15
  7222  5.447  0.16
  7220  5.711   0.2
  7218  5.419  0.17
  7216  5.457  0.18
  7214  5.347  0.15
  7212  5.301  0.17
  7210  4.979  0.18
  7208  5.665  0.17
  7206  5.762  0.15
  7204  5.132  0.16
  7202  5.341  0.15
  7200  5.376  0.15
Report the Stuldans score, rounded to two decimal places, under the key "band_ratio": 1.03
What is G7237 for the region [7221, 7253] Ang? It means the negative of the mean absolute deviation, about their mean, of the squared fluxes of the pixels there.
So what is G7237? -2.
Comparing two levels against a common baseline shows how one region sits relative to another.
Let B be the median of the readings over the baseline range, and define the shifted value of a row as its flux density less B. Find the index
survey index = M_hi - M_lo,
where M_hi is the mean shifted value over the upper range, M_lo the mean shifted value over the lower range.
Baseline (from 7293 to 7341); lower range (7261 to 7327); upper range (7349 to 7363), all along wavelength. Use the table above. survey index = -0.2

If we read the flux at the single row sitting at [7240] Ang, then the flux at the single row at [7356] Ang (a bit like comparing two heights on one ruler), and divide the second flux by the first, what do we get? 0.96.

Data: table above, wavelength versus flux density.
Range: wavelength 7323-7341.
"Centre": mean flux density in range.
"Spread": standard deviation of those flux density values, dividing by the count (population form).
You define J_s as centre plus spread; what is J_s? 7.2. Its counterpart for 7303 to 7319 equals 6.2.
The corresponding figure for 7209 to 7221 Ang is 5.6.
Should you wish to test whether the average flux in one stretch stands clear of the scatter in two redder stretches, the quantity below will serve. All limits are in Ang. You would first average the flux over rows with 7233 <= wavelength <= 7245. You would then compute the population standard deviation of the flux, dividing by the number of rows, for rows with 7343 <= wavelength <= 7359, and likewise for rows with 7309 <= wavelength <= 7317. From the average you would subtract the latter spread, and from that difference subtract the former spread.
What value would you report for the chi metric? 5.5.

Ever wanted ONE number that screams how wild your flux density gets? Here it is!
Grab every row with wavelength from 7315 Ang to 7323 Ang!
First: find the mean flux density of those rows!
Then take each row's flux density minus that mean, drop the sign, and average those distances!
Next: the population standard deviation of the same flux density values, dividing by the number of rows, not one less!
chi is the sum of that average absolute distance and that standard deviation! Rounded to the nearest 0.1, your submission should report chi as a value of 1.7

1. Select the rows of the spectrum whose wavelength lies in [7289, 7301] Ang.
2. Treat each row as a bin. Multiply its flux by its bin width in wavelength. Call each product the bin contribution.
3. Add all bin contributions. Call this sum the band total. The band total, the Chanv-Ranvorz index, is 68.6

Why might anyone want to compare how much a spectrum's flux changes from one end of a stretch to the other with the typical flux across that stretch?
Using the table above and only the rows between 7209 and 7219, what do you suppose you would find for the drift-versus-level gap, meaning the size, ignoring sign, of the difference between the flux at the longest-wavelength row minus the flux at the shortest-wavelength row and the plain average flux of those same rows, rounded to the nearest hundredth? 4.86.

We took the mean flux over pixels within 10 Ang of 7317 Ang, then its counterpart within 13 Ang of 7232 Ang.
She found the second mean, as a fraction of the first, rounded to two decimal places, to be 0.92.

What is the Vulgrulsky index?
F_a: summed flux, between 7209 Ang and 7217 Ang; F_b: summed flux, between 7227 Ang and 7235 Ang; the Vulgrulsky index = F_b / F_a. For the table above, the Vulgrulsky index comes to 1.09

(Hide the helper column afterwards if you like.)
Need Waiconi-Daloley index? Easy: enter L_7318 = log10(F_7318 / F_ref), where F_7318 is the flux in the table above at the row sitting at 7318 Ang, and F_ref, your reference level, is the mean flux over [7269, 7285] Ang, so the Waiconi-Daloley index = 0.068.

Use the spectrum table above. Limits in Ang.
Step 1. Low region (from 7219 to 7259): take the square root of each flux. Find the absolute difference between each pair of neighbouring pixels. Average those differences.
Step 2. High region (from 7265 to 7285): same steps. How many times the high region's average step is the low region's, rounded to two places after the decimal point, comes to 0.84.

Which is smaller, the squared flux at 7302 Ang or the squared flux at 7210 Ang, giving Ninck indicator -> 24.8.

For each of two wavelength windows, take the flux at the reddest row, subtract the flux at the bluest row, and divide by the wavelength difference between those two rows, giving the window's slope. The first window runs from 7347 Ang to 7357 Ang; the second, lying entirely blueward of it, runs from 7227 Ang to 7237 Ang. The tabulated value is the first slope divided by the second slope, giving -1.8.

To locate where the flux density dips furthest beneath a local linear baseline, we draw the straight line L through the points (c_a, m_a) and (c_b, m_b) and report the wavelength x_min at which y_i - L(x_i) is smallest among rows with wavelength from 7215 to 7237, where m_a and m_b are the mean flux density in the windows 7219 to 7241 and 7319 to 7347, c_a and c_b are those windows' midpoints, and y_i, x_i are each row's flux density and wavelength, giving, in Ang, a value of 7222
